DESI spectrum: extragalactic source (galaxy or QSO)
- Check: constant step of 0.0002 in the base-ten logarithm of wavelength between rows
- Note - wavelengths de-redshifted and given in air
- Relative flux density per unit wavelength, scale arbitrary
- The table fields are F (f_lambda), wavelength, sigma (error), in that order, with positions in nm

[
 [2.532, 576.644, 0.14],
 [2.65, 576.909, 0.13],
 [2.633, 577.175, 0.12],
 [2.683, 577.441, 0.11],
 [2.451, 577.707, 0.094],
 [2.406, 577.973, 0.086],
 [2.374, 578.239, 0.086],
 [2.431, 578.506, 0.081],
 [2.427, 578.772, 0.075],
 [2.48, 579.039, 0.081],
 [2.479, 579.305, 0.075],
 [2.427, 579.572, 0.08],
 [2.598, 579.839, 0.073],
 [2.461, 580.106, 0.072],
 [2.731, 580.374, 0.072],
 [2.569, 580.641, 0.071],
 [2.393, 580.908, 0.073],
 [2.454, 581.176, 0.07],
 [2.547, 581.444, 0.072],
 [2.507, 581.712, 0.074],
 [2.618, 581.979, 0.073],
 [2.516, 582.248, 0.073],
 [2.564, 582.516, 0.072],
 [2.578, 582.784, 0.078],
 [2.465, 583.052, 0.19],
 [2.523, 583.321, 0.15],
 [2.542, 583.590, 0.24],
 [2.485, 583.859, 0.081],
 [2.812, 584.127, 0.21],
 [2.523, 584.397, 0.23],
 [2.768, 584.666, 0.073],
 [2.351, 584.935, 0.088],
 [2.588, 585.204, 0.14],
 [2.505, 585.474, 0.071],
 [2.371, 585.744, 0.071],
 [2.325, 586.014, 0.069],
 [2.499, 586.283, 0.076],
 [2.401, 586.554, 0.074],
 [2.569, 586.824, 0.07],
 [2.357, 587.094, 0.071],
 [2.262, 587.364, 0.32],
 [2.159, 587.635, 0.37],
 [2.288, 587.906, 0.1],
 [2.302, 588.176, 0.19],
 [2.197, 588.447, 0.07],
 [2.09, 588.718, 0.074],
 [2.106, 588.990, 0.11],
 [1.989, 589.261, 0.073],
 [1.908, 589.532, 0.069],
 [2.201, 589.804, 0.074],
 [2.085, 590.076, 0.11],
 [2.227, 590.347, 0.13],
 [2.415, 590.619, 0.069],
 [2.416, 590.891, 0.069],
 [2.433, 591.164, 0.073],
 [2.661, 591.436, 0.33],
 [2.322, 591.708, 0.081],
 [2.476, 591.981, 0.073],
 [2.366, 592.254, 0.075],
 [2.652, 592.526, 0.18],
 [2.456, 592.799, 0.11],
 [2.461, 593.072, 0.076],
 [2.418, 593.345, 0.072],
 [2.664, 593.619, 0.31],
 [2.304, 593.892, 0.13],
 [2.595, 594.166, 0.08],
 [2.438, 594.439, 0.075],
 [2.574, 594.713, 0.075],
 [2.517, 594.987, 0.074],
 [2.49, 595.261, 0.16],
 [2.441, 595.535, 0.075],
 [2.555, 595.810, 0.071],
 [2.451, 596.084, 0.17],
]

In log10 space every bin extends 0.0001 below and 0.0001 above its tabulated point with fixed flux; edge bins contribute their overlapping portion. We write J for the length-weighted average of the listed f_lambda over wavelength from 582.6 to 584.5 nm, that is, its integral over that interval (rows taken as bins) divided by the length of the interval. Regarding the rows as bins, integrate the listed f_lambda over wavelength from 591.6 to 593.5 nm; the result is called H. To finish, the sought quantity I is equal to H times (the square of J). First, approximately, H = 4.66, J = 2.56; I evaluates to 31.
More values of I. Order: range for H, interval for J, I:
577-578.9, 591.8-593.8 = 29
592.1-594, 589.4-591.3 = 24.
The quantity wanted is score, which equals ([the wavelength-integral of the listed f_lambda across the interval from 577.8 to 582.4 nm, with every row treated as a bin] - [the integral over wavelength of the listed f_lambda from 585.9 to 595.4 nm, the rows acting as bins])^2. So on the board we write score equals 120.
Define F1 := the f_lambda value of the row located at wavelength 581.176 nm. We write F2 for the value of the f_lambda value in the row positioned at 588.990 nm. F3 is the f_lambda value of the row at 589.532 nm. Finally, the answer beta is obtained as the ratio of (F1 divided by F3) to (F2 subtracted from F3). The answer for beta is -6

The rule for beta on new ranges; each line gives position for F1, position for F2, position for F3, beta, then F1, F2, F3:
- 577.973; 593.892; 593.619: 3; 2.406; 2.304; 2.664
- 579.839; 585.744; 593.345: 23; 2.598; 2.371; 2.418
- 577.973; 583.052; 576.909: 5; 2.406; 2.465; 2.65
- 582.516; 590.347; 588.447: -39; 2.564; 2.227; 2.197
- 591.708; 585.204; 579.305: -9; 2.322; 2.588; 2.479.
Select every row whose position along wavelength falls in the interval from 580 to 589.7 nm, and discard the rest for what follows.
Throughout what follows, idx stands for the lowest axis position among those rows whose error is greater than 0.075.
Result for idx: 582.784 nm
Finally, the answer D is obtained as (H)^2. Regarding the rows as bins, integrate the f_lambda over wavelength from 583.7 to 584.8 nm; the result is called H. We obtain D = 8.5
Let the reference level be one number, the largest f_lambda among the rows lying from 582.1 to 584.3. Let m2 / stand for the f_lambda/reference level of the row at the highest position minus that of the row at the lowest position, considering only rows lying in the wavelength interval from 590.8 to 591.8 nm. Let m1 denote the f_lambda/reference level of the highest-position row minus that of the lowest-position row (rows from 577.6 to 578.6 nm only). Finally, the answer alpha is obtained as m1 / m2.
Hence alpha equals 0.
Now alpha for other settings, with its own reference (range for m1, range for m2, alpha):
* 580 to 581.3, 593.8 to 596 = 0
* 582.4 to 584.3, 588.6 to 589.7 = -1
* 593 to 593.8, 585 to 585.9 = -1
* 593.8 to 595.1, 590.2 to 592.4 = 2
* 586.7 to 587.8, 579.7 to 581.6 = 8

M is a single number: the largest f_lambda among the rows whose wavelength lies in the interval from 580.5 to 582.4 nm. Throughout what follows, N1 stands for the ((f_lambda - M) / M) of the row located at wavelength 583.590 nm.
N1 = -0.03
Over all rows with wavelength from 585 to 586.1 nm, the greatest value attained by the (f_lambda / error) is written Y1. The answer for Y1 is 35.3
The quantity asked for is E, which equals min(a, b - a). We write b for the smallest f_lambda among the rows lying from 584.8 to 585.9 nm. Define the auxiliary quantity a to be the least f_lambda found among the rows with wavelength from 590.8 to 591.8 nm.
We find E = 0.03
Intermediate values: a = 2.322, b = 2.351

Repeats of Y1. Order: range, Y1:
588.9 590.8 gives 35.0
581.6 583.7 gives 35.9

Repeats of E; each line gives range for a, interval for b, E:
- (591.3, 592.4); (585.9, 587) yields 0.00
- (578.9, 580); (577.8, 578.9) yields -0.05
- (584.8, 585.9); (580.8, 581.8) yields 0.04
